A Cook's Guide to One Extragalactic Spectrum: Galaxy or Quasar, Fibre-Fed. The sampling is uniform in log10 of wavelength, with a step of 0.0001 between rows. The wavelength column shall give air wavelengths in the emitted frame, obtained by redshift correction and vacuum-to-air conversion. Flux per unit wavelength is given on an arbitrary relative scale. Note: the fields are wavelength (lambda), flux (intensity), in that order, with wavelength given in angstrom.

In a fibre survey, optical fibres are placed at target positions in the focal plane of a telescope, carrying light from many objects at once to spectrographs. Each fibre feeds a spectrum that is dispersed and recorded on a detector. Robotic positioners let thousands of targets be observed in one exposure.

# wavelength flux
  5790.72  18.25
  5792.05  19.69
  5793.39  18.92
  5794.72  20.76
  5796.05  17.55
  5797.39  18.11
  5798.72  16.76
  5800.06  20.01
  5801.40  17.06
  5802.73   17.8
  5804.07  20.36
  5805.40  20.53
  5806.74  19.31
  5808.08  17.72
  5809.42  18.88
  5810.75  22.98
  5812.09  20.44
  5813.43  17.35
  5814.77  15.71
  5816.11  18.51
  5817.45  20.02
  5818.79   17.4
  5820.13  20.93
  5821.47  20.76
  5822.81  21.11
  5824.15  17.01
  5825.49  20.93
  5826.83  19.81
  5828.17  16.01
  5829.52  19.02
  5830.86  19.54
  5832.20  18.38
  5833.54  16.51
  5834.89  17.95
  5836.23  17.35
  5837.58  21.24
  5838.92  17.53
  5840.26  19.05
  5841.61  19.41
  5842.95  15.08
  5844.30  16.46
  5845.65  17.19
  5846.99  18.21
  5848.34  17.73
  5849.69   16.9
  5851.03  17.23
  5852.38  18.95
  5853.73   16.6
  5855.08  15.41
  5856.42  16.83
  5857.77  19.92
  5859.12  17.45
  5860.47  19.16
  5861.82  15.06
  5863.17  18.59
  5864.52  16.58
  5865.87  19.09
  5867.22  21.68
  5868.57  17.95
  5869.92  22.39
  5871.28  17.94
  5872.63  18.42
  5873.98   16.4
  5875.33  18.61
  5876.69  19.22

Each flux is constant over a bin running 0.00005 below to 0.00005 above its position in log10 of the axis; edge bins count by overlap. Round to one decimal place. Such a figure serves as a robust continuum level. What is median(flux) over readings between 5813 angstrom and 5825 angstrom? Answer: 18.5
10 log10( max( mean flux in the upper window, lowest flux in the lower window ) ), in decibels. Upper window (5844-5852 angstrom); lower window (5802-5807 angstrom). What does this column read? 12.5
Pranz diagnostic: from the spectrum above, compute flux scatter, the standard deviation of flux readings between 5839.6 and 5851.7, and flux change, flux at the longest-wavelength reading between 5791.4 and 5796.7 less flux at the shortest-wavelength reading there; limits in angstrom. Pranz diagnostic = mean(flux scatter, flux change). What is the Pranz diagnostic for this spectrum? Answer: -0.4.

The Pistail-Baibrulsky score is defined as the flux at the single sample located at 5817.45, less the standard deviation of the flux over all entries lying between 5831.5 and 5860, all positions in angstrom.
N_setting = 18.6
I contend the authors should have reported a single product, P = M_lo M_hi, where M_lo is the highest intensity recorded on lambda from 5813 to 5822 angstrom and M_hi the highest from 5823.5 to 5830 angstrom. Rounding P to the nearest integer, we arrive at 438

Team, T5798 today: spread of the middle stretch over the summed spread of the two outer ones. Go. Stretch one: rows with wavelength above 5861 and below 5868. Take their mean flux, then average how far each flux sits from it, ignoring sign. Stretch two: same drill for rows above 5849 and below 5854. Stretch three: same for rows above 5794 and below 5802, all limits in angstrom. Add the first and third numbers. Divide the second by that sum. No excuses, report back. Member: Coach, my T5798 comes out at 0.24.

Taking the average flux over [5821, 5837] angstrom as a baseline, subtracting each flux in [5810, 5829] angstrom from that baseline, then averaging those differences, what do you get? -0.5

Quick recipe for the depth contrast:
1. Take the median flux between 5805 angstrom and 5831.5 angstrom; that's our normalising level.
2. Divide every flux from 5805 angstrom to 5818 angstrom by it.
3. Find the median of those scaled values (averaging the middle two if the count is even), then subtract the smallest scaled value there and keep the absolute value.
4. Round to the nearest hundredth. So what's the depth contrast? 0.17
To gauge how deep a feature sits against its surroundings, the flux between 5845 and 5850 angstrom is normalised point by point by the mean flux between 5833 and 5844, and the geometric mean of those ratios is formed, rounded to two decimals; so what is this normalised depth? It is 0.97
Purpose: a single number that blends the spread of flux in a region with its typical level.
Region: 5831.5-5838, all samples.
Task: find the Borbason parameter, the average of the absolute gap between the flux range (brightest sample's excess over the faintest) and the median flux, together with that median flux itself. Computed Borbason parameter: 15.6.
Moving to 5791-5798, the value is 17.3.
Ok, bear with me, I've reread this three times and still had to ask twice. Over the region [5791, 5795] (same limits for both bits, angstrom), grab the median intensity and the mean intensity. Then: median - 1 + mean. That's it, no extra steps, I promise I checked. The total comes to 38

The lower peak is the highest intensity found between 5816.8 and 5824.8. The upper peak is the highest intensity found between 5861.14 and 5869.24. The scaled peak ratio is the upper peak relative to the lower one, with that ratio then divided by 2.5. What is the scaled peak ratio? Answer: 0.41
